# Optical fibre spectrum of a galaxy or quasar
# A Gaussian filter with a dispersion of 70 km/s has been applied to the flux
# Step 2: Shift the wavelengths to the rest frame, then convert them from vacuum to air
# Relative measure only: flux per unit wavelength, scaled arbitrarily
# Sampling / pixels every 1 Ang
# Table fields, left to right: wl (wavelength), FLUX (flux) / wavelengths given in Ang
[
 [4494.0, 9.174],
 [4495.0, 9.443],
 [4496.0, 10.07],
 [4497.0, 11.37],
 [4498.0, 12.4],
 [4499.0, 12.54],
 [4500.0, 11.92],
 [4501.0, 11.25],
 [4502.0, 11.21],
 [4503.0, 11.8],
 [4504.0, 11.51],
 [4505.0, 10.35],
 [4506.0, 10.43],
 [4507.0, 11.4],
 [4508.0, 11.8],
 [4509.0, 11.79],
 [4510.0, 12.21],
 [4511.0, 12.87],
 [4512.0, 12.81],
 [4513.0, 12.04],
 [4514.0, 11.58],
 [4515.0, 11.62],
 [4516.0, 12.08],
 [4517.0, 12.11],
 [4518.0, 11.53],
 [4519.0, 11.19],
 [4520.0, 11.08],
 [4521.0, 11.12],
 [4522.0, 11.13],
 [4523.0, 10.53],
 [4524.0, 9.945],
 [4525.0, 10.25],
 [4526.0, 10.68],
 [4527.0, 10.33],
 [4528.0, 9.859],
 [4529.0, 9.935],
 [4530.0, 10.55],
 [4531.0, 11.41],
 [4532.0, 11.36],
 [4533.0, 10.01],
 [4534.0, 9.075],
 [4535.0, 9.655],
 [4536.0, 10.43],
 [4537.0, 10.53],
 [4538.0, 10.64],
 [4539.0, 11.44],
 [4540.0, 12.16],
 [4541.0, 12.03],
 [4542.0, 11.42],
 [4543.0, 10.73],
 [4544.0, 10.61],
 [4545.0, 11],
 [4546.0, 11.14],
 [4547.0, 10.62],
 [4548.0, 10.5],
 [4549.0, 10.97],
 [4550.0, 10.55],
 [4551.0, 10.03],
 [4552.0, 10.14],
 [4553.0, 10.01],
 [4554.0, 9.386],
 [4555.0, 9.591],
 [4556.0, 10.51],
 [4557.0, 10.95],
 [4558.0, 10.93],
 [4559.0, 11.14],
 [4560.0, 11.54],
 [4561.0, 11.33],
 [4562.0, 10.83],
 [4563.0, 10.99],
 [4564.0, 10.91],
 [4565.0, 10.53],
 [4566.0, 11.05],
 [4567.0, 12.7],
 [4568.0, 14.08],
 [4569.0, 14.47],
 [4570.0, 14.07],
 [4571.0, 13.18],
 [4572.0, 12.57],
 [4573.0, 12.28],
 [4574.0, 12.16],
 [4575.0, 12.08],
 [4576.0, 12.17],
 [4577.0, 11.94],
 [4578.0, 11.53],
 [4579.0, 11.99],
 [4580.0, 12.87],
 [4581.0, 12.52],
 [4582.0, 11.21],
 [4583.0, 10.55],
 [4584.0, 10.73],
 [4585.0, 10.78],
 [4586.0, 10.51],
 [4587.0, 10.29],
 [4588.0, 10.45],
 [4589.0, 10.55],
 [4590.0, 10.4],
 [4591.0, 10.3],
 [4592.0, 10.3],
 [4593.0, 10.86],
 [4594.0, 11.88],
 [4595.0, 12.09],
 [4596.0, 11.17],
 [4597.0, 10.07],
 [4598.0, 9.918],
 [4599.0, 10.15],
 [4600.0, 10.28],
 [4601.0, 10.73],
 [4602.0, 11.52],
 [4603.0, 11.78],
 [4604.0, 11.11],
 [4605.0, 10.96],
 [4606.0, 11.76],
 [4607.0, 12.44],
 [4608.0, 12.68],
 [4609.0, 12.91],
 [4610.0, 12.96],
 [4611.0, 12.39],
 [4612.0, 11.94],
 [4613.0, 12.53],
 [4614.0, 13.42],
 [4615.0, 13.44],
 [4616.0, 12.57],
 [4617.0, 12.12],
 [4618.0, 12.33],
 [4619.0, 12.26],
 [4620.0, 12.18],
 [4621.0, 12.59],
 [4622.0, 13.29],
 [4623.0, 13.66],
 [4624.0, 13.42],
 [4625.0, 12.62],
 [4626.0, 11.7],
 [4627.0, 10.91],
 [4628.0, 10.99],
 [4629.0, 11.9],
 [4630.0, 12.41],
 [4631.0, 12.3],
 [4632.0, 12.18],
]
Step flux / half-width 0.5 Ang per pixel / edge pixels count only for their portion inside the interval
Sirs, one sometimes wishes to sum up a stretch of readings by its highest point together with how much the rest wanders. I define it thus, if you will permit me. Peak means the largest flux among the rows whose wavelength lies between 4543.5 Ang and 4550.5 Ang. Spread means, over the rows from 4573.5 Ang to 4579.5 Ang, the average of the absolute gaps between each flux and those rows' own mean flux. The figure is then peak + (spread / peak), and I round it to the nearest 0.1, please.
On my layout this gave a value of 11.2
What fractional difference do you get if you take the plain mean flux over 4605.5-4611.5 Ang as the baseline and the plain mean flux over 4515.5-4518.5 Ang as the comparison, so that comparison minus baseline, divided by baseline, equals -0.049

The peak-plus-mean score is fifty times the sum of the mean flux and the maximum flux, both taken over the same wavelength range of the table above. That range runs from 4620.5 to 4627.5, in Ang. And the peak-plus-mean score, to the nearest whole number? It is 1313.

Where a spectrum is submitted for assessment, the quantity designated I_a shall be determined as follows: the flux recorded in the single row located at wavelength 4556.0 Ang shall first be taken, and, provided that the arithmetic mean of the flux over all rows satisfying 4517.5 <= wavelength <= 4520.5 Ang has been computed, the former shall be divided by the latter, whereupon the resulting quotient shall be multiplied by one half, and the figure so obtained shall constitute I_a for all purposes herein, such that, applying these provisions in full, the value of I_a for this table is 0.47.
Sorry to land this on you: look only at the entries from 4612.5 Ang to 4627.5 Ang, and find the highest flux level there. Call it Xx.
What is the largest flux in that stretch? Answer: 13.66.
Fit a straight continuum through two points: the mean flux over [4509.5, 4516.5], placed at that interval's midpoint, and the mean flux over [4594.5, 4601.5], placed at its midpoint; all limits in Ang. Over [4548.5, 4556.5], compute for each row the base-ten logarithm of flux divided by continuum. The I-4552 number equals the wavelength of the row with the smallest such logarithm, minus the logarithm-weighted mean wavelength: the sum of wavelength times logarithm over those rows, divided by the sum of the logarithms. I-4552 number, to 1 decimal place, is 1.1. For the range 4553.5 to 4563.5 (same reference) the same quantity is -1.9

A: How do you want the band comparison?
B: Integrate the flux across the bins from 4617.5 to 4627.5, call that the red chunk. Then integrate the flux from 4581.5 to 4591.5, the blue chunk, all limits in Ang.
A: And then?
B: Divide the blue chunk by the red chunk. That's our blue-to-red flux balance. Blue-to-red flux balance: 0.85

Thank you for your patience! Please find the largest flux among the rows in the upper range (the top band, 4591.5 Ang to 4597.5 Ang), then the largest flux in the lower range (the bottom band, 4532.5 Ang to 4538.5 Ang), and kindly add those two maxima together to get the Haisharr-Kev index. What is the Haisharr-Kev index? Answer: 22.7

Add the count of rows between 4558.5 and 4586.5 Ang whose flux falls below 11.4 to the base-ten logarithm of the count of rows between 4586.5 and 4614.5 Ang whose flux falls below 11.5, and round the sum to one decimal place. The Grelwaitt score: 13.2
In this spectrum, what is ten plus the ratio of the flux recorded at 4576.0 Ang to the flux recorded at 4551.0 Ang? 11.2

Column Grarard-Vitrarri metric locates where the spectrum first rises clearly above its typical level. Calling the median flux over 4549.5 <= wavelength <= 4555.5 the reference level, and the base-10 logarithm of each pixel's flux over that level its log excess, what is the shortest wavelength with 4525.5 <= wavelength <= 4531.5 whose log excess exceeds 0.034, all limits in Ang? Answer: 4531.0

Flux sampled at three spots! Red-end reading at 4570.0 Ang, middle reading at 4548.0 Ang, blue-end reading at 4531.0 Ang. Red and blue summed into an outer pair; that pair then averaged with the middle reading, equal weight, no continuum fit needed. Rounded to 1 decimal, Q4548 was 18.0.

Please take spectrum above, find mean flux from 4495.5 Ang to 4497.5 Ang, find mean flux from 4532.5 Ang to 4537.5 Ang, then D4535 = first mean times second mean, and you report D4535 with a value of 107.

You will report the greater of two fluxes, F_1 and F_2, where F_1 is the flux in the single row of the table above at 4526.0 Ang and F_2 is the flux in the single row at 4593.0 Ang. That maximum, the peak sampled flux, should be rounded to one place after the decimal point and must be 10.9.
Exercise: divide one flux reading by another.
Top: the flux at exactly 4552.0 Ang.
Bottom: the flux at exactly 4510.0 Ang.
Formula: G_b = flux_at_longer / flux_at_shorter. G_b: 0.83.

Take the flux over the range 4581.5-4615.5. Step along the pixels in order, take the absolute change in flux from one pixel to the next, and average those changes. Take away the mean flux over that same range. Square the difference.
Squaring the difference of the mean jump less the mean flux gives 119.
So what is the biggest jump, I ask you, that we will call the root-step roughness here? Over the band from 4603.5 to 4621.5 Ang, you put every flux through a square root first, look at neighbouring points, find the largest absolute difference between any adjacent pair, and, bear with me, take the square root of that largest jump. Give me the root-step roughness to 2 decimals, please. 0.35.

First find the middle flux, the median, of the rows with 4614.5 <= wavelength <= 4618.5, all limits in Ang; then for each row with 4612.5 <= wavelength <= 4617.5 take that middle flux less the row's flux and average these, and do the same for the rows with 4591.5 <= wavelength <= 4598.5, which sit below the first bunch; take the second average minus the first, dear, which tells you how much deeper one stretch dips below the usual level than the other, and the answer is 2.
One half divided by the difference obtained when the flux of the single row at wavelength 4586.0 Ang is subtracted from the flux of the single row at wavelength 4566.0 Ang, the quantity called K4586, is 0.9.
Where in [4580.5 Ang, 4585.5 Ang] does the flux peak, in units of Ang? 4581.0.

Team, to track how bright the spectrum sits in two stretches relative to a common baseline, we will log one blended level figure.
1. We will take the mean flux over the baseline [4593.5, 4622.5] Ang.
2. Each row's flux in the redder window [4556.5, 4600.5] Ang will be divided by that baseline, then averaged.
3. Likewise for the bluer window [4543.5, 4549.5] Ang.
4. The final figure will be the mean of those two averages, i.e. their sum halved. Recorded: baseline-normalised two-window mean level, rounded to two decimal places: 0.93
